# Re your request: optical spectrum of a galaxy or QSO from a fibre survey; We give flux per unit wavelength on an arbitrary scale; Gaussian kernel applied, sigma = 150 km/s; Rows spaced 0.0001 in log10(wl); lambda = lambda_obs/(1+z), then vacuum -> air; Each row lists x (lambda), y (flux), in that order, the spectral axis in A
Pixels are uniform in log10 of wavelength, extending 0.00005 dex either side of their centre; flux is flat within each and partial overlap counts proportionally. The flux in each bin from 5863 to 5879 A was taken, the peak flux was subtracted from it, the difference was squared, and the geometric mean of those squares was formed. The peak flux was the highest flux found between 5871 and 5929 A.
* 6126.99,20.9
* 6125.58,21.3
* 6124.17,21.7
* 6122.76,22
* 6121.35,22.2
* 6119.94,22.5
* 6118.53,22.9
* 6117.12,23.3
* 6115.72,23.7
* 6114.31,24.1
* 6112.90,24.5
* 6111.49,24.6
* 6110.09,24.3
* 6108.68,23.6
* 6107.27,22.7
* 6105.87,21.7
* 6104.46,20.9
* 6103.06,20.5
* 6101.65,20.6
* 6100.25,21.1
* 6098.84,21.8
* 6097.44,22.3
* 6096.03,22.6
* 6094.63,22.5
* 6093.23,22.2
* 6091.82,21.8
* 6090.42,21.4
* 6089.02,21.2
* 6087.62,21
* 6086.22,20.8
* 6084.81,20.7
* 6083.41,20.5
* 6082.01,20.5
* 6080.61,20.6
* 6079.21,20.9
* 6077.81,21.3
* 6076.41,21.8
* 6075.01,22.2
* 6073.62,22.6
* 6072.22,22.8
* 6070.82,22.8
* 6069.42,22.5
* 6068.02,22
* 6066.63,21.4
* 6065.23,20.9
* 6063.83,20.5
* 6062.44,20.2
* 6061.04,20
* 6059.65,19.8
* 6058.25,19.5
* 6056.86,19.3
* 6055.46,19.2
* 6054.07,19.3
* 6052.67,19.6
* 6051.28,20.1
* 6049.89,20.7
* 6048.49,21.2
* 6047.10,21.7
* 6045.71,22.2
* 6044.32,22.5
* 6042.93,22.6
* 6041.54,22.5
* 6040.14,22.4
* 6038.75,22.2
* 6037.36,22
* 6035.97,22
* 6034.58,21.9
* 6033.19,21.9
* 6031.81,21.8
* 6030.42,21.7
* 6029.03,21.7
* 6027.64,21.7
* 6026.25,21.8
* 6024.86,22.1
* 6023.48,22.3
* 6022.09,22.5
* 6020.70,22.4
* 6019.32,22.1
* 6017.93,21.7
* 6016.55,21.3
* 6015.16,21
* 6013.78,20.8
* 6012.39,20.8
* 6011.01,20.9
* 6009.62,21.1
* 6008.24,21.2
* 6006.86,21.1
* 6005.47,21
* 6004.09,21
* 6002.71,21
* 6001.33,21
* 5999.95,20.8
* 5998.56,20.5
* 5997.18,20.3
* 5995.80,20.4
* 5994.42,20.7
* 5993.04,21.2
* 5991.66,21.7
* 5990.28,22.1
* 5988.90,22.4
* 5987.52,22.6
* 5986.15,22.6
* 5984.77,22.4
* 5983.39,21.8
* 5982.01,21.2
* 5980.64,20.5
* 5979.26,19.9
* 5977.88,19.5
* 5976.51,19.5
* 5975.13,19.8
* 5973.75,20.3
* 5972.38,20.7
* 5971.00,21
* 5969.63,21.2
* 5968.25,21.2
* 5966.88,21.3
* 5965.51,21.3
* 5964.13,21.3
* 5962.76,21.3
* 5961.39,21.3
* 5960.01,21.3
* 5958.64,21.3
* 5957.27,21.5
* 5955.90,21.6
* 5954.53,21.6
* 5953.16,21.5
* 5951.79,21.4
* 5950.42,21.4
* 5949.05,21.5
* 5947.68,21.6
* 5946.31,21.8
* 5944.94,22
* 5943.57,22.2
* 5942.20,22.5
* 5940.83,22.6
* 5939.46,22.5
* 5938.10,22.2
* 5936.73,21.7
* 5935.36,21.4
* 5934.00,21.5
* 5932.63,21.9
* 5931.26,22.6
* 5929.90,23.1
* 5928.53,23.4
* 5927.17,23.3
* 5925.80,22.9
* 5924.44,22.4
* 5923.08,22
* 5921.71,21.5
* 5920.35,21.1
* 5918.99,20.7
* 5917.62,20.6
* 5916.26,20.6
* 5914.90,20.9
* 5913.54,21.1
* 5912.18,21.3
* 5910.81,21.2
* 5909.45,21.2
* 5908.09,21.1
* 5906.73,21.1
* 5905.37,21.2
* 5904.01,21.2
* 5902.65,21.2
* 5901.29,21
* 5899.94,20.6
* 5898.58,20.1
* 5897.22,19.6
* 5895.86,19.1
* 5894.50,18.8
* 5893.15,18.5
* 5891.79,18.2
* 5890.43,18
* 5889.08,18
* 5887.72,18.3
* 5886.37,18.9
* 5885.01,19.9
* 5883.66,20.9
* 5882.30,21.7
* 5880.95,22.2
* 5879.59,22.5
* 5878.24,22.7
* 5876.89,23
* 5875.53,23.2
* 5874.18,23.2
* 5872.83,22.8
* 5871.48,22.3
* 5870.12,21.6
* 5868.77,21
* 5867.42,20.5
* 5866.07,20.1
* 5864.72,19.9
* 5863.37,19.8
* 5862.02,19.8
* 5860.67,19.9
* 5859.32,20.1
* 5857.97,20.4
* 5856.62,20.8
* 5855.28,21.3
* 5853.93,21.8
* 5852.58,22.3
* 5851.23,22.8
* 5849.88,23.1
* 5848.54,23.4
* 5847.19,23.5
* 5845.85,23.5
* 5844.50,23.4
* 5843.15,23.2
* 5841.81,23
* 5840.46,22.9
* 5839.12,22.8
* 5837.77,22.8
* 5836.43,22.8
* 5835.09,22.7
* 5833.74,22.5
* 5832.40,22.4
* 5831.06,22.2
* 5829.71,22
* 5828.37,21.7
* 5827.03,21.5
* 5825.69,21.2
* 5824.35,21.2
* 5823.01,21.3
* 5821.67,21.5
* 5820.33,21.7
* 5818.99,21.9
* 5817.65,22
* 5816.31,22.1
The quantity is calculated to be 1.3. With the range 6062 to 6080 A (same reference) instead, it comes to 2.2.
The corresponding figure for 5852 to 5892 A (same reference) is 3.6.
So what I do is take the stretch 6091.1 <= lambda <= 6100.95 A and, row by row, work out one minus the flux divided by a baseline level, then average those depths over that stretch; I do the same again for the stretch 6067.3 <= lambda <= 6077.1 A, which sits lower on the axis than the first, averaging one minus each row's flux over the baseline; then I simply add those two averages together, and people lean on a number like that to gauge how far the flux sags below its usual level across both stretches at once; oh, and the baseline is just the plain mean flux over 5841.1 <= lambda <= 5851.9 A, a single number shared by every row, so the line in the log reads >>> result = 0.088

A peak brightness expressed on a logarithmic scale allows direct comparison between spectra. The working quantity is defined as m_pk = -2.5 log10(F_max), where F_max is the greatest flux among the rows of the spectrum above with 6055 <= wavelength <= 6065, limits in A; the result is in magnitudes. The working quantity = -3.28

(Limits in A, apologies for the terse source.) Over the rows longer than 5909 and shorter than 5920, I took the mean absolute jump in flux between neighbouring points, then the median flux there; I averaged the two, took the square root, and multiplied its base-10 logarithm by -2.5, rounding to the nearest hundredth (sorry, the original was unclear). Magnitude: -1.28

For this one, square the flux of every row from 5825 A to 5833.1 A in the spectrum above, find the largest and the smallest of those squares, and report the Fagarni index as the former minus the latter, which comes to 52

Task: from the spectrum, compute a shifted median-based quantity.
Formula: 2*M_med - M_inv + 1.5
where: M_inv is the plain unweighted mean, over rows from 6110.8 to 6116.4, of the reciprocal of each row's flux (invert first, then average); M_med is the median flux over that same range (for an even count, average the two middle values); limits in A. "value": 50.1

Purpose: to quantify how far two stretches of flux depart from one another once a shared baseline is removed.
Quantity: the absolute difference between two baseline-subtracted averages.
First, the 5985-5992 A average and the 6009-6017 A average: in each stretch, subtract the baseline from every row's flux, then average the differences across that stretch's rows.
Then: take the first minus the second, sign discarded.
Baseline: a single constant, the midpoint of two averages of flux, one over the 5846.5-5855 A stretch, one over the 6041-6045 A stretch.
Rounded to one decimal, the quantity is 1.3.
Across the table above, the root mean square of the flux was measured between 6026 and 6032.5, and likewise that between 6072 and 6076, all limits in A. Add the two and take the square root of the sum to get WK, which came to 6.65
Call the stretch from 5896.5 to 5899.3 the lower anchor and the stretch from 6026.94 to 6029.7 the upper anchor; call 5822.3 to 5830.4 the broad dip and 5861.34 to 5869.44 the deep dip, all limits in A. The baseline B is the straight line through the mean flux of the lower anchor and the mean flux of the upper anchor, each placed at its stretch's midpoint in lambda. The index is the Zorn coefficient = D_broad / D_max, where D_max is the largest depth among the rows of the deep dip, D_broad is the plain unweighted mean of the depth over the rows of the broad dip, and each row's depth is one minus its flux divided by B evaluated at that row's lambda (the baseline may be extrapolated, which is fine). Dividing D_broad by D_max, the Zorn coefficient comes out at 6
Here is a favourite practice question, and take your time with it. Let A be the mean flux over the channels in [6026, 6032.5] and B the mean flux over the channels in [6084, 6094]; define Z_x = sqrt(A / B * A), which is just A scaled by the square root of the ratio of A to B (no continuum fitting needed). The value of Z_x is 4.71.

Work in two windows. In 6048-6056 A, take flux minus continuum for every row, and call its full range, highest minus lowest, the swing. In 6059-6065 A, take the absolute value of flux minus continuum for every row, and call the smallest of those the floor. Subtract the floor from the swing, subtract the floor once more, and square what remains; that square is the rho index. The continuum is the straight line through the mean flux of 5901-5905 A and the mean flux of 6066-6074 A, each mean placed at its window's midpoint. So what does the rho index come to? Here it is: 2.4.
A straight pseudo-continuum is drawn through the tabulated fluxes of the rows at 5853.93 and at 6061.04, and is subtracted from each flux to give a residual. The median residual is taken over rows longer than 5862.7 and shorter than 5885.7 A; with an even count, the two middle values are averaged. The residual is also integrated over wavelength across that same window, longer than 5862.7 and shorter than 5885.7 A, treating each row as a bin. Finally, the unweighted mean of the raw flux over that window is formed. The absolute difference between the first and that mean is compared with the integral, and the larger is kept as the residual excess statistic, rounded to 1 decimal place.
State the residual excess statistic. 21.5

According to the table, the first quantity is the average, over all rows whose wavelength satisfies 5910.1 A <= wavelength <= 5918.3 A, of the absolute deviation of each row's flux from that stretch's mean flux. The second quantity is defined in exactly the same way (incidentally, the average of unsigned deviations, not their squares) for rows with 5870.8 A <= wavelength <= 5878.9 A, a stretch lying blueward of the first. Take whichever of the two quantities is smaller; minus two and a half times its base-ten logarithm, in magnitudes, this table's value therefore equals 1.5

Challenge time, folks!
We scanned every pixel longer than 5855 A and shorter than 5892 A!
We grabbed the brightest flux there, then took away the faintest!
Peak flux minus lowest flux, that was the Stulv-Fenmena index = 5.2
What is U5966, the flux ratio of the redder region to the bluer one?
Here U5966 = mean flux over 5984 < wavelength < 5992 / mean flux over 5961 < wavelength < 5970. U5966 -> 1.05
